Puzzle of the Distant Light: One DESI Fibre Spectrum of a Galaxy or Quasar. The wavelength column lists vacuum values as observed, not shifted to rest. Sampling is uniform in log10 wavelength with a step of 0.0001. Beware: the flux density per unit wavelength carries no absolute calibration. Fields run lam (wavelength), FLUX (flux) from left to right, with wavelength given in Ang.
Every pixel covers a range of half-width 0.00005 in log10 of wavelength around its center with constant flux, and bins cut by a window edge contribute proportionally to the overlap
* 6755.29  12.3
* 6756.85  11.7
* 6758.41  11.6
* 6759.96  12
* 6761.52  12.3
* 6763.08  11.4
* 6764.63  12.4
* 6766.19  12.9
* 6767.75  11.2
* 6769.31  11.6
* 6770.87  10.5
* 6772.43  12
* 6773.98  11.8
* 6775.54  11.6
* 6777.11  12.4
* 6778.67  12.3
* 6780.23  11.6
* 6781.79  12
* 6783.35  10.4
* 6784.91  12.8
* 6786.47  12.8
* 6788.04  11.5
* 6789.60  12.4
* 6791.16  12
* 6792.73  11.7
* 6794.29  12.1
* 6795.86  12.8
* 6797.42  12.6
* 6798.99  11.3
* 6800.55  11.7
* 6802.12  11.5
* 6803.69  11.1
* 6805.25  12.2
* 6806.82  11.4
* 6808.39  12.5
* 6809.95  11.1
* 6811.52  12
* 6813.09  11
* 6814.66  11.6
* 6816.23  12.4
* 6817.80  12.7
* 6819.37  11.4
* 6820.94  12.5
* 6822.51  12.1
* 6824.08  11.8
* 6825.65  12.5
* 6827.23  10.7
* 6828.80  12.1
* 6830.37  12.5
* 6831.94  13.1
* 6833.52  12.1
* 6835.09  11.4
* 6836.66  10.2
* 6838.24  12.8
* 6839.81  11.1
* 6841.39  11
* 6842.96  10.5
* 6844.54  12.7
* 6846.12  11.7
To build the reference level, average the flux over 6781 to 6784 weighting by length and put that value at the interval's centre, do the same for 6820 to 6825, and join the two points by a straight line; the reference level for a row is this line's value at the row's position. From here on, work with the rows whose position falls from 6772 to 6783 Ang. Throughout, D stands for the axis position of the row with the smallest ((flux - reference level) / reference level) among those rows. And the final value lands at 6780.23 Ang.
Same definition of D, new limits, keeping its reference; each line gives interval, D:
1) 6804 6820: 6813.09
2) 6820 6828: 6827.23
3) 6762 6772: 6770.87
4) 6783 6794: 6783.35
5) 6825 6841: 6836.66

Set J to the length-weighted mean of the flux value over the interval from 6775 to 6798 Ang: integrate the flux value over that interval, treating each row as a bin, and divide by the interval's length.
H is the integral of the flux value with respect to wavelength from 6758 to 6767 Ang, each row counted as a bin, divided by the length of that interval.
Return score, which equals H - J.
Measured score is 0.06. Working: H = 12.1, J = 12.07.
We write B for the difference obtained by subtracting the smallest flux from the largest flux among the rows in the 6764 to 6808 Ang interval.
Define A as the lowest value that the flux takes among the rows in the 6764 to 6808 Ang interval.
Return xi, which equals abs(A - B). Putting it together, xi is 7.9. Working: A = 10.4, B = 2.5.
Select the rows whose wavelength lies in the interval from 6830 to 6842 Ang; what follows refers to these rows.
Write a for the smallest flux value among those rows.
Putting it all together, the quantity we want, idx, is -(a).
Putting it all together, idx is -10.2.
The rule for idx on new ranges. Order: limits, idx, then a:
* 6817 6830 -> -10.7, 10.7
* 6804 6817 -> -11.0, 11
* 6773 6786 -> -10.4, 10.4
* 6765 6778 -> -10.5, 10.5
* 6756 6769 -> -11.2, 11.2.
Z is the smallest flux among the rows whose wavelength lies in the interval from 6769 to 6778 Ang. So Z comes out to 10.5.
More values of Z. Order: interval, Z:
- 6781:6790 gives 10.4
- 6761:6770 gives 11.2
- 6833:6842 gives 10.2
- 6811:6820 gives 11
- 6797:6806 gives 11.1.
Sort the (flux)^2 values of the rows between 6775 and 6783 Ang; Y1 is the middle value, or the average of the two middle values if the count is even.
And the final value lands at 144.0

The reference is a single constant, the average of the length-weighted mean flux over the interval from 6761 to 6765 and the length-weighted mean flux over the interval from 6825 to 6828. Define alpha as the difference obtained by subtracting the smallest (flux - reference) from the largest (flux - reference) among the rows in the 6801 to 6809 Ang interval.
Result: 1.4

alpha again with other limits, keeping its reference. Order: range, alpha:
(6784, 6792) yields 1.3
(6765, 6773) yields 2.4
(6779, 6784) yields 1.6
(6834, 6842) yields 2.6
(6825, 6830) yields 1.8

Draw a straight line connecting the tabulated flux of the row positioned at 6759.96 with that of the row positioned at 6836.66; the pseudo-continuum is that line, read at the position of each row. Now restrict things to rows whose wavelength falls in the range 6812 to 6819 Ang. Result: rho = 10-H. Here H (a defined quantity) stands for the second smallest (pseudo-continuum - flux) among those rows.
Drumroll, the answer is 11.7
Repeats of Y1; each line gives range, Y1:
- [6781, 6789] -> 144.0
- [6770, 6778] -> 139.2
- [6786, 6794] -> 144.0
